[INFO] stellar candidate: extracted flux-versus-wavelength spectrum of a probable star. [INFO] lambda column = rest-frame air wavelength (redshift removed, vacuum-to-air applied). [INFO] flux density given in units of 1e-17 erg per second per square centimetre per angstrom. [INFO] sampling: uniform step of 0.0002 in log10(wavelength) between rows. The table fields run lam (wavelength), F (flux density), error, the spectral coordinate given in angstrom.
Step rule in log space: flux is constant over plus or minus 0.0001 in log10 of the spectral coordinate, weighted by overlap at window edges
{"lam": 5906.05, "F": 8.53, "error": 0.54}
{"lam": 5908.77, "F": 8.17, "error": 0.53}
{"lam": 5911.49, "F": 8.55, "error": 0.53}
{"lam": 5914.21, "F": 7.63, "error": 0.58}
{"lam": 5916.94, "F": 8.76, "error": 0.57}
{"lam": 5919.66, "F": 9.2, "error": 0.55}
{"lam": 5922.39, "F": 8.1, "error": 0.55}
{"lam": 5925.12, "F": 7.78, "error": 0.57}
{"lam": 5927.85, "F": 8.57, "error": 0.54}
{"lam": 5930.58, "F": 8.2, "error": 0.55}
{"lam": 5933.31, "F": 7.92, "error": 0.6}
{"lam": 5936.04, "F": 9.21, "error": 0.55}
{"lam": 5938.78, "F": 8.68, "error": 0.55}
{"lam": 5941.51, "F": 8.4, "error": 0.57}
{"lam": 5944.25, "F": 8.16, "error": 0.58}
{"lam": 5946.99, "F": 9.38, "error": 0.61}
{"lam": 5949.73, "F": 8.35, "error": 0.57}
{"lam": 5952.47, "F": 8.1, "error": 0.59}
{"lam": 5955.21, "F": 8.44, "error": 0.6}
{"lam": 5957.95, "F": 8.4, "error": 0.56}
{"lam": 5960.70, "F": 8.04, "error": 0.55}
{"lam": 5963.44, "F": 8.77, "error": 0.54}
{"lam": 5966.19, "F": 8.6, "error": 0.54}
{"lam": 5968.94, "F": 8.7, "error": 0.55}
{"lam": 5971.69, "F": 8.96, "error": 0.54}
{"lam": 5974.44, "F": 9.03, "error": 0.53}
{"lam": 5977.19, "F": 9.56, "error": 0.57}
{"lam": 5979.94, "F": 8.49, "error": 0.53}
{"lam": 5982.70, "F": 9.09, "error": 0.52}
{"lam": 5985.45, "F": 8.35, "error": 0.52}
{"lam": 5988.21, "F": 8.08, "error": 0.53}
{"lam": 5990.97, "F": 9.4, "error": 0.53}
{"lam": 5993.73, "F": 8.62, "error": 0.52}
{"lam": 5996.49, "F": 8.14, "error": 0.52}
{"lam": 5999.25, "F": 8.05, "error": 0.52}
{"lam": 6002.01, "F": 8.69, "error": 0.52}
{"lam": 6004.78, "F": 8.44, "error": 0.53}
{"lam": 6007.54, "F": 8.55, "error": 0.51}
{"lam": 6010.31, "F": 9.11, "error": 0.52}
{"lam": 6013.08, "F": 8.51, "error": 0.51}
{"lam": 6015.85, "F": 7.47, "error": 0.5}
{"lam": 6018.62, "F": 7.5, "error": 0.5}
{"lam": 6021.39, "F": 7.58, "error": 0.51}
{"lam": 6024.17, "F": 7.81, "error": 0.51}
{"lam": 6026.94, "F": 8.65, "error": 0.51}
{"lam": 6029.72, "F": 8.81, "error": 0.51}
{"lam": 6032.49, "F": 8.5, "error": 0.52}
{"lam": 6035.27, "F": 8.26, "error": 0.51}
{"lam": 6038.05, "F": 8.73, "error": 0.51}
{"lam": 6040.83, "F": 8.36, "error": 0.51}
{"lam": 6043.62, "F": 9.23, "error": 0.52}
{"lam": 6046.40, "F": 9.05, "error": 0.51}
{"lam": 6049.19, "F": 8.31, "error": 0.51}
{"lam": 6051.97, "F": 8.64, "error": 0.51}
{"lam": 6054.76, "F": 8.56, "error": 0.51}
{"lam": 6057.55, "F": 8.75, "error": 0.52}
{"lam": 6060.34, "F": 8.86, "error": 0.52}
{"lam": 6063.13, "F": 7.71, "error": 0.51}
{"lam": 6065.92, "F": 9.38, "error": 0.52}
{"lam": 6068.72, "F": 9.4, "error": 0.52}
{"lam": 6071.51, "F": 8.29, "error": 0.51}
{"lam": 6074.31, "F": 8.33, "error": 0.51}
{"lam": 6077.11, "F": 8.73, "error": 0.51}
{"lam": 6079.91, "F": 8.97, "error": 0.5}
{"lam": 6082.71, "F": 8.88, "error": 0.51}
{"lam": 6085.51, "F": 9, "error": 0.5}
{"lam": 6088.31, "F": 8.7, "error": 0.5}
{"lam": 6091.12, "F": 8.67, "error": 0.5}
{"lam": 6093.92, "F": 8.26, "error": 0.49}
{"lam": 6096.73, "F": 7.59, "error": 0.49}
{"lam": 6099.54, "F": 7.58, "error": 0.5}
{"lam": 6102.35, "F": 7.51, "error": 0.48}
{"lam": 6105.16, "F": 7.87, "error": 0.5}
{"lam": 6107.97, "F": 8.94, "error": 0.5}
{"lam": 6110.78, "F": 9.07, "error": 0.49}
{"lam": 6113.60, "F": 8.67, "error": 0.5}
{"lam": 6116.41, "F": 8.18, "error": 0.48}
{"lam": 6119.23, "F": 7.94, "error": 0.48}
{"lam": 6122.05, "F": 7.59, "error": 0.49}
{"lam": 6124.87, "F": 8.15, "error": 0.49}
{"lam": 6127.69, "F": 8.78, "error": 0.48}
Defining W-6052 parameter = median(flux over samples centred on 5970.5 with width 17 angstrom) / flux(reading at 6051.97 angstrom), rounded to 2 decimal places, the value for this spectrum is 1.03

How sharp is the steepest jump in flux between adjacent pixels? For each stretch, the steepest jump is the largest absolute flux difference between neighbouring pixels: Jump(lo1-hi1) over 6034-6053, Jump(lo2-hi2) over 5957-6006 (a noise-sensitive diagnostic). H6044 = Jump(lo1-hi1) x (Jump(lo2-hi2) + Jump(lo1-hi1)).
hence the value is 1.9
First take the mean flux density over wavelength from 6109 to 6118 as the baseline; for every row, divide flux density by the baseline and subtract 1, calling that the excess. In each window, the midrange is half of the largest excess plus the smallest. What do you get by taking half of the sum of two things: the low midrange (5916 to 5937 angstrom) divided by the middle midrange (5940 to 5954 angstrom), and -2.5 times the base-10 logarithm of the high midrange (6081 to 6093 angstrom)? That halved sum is 1.3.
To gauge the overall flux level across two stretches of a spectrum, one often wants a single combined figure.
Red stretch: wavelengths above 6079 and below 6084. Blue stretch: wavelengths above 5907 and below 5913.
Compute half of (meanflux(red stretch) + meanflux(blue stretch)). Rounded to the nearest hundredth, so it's 8.64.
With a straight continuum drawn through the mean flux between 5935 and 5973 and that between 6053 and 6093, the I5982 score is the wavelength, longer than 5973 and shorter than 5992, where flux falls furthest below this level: 5988.21 angstrom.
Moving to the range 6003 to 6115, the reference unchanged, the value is 6102.35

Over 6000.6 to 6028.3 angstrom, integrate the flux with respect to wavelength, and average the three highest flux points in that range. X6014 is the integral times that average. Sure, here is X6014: 2010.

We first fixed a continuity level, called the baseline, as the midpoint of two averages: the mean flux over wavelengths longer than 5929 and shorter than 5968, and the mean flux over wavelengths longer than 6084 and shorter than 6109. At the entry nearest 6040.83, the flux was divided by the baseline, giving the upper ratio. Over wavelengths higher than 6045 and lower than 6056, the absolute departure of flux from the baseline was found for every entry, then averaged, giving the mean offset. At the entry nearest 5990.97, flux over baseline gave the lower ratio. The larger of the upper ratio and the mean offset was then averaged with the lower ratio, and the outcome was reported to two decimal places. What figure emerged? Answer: 1.06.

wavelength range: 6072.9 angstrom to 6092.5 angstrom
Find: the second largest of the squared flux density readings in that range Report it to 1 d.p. 80.5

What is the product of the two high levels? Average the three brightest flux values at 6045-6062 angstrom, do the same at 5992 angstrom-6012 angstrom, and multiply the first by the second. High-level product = 78.3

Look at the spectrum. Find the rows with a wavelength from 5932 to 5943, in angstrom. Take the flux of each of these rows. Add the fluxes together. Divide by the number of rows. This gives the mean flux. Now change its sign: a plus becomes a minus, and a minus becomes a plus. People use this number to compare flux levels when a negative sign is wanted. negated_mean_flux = -8.55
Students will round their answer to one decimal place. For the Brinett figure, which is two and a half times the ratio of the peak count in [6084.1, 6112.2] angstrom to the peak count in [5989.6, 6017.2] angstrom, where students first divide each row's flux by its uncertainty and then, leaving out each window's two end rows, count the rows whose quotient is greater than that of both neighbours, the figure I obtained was 0.0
